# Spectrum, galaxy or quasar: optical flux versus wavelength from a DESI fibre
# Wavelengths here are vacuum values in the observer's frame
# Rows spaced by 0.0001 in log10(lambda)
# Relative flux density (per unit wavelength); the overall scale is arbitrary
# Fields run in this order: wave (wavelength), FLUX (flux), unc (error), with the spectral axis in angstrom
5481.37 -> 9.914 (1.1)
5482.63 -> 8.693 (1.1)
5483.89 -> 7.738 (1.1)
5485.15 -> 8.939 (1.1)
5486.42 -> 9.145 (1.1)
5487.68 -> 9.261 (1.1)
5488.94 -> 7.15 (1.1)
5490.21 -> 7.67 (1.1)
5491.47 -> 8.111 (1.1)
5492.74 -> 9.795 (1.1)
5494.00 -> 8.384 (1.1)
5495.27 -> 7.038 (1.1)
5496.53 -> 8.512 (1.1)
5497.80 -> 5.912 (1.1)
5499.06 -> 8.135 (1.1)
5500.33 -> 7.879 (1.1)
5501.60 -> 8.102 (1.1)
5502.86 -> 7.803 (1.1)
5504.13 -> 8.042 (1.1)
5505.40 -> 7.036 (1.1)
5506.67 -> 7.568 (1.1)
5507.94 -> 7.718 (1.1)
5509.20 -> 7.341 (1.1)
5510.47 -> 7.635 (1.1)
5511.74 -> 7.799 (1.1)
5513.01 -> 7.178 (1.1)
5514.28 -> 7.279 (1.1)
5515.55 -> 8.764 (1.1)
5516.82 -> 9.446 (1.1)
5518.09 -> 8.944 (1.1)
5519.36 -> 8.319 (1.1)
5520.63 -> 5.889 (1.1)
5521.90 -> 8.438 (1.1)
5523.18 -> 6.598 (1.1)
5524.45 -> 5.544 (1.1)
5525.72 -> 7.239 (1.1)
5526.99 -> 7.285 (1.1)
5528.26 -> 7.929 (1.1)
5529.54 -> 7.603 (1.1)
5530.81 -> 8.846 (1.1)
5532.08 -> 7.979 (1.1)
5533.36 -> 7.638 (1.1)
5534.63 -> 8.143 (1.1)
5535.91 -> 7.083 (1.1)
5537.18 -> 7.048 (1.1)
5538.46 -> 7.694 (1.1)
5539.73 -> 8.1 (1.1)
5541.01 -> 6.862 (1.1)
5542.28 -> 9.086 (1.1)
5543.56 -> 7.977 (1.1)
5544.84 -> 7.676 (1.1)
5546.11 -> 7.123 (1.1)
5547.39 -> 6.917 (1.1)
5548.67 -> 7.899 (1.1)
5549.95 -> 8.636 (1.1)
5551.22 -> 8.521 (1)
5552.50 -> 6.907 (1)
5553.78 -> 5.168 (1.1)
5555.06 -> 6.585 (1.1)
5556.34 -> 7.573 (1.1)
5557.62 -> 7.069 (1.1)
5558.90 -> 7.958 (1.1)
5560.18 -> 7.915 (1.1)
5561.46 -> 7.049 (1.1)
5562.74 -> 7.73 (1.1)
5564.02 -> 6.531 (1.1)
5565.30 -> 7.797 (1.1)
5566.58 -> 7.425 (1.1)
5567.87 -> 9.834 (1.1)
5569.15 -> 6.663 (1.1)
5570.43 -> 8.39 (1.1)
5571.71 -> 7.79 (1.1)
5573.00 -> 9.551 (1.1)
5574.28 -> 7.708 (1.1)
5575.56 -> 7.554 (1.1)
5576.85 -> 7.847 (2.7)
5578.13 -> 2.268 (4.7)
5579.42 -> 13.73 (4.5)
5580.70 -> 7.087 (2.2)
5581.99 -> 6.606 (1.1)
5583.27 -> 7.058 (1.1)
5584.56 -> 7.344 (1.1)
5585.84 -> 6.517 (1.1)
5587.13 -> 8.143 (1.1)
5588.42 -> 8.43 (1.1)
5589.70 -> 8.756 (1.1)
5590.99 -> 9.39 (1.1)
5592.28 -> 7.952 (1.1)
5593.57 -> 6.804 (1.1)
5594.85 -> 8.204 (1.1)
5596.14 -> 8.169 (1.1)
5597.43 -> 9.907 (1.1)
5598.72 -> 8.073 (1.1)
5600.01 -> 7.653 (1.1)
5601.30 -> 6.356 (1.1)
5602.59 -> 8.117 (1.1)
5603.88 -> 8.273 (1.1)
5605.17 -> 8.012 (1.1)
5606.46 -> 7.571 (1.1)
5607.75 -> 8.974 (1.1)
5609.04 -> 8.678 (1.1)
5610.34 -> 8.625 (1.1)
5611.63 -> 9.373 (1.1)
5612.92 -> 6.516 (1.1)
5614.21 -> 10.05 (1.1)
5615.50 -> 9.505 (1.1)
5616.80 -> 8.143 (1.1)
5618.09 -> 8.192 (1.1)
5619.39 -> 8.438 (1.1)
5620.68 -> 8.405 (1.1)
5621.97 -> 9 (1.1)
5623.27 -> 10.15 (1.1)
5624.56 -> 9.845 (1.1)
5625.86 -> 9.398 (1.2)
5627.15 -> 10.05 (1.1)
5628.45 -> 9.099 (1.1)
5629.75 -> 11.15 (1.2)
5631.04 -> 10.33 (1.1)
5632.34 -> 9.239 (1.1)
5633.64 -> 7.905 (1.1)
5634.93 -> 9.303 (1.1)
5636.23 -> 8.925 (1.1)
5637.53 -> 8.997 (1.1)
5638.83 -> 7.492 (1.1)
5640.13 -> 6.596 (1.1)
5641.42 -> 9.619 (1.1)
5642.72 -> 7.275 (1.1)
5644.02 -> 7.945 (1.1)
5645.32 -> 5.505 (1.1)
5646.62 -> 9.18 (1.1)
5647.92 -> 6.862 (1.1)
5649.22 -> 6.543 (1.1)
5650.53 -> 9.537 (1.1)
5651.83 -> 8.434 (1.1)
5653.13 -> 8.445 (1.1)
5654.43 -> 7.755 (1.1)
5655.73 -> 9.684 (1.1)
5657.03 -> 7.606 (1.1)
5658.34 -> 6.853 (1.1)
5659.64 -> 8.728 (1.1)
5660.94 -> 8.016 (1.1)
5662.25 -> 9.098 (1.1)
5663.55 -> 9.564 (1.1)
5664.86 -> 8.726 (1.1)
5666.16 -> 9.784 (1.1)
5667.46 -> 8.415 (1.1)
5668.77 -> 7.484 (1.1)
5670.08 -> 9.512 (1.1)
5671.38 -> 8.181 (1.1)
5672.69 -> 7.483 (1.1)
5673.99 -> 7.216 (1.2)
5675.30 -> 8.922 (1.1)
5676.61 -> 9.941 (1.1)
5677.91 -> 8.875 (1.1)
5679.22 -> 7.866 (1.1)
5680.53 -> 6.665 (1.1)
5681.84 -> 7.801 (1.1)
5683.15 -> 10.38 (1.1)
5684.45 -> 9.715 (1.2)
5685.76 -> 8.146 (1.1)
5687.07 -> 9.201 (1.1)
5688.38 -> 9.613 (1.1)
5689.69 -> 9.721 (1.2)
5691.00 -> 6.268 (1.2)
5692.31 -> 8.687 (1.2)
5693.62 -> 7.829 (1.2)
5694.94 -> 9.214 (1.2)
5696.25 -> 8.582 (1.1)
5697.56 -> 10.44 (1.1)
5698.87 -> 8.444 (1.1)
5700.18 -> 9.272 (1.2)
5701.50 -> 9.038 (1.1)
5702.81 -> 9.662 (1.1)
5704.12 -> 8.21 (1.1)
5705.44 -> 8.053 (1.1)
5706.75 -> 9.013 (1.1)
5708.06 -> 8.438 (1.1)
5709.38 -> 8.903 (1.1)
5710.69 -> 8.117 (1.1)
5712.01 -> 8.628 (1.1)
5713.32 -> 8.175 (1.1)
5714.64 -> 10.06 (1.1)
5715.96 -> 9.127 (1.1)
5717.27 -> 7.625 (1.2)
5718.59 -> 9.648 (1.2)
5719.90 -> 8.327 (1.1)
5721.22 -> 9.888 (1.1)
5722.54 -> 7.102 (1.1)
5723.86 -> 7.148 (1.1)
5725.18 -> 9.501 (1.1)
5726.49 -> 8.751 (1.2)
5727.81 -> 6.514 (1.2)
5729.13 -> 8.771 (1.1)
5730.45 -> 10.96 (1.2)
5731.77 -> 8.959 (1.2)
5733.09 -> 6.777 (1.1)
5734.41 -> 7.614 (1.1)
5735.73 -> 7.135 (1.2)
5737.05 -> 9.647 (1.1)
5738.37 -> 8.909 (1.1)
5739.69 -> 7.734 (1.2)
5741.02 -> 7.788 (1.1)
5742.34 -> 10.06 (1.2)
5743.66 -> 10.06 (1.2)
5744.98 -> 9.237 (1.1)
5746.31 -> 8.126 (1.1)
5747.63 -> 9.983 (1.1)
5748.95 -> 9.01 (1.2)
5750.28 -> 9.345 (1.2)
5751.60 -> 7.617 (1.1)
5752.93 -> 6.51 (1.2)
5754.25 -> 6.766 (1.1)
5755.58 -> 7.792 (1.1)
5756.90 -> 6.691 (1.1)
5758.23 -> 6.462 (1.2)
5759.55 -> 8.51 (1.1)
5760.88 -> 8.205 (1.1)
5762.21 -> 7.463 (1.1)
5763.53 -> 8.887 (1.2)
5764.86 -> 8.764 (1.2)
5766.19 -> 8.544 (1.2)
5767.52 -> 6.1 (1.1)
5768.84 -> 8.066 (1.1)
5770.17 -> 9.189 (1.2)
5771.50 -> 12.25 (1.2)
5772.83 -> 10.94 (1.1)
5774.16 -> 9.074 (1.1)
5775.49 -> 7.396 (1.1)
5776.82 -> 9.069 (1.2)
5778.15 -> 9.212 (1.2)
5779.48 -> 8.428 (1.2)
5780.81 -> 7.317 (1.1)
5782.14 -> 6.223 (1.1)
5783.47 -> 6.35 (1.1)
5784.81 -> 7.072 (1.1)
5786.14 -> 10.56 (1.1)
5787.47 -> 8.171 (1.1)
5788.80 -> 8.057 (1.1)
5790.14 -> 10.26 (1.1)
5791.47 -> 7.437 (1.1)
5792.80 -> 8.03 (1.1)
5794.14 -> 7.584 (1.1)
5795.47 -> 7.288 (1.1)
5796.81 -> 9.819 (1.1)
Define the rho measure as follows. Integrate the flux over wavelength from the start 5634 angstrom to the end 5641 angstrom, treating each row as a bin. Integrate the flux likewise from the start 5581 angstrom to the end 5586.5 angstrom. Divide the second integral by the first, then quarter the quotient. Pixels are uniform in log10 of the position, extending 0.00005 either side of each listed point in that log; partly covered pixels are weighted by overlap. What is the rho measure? 0.16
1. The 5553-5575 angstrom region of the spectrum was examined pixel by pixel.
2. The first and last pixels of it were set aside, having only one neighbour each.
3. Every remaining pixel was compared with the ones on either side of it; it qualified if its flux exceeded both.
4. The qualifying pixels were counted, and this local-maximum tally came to 7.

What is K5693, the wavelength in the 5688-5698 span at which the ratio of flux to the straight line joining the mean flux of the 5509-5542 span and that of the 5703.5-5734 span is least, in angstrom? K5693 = 5691.00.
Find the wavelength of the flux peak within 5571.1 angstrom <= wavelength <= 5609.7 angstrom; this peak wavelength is 5579.42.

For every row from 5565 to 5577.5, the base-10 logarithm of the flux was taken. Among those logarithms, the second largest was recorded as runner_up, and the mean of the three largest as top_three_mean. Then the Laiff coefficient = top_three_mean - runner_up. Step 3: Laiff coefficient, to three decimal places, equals -0.015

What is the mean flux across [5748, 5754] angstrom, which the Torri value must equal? 8.1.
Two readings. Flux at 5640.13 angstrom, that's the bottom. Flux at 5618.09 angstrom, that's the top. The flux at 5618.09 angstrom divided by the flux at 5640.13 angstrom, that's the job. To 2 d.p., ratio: 1.24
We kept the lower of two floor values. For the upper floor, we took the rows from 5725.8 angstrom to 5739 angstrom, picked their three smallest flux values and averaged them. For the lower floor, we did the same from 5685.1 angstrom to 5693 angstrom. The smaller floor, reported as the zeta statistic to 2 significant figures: 6.8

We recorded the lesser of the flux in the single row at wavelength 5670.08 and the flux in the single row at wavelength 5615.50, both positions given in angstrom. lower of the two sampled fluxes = 9.5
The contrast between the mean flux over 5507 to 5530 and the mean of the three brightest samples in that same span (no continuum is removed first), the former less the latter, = -1.44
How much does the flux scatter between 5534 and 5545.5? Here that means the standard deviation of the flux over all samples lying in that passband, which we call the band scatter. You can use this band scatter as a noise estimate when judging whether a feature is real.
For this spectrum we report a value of 0.7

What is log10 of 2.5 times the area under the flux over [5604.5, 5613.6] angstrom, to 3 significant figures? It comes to 2.27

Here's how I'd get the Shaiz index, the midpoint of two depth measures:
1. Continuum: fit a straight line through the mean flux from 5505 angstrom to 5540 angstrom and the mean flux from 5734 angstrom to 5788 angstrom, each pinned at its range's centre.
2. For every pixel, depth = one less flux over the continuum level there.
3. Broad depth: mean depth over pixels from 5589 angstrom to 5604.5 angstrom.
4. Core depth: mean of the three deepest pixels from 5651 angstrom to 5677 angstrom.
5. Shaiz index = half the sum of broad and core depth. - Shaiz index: 0.038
